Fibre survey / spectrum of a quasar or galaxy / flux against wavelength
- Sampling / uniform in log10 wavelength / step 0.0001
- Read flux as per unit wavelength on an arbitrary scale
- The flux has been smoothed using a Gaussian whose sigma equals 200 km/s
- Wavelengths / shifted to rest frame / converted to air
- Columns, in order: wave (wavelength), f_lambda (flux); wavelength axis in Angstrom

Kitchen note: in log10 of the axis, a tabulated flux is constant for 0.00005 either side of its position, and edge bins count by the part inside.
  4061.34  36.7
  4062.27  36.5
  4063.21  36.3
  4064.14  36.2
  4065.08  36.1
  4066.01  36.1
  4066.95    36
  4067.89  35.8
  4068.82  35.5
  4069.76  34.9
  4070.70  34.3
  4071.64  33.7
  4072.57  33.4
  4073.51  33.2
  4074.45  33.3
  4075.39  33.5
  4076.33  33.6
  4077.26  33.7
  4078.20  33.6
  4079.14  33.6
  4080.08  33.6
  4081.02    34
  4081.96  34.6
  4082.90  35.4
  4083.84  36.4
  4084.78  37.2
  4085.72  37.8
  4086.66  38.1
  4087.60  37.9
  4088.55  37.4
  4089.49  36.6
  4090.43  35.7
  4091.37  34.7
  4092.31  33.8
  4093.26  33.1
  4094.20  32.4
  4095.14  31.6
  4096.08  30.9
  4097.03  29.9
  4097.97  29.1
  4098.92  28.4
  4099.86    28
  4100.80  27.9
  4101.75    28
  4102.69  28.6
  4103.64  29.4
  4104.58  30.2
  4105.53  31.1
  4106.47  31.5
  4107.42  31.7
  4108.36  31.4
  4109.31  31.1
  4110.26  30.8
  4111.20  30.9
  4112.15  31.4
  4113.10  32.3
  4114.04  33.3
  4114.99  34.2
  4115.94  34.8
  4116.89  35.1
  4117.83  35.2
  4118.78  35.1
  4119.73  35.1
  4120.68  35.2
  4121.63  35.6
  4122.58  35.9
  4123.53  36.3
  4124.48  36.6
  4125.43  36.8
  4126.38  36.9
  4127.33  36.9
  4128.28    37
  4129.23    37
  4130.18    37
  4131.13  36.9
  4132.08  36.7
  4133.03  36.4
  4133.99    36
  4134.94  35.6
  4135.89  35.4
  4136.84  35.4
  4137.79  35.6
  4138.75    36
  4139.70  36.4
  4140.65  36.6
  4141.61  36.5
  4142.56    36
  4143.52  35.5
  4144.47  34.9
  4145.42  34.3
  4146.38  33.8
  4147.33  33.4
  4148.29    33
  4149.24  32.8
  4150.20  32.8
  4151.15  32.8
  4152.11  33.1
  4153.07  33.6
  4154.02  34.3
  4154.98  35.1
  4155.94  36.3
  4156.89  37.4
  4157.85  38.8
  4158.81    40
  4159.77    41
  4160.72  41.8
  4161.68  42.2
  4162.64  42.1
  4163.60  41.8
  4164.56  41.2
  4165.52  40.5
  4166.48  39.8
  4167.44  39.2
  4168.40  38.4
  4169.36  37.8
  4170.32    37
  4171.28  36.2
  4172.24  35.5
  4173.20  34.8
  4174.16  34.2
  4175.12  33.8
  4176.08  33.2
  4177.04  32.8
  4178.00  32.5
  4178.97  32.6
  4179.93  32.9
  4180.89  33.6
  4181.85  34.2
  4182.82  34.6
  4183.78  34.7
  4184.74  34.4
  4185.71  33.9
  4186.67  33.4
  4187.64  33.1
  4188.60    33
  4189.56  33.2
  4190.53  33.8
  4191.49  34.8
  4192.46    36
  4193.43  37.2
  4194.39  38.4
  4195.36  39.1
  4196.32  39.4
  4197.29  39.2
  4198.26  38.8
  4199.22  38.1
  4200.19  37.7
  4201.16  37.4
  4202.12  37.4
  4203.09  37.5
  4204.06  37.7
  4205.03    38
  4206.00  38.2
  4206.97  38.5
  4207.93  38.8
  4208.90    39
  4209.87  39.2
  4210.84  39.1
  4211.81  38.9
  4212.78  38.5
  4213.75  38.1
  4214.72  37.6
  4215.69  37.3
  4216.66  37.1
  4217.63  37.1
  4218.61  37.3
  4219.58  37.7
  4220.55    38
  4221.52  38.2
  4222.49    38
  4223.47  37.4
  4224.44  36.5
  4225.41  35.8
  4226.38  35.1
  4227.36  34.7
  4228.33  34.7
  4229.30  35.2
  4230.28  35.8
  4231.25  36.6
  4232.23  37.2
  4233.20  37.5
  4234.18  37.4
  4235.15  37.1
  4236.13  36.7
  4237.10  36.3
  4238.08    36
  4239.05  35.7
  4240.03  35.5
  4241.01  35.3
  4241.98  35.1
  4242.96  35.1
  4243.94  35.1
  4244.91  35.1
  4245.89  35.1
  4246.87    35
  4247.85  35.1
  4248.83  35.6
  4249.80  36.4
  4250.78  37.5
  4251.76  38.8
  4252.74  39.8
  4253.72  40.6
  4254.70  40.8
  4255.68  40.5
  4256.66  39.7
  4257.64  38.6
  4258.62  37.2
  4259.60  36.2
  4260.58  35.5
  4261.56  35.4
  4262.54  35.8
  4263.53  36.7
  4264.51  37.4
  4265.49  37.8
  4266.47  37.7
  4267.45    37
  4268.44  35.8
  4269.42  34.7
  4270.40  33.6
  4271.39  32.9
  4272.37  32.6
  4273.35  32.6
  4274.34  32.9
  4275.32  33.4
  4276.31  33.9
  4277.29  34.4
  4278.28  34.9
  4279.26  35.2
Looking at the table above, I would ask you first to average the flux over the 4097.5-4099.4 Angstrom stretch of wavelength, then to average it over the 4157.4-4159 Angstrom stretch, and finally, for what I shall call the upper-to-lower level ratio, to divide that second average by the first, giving 1.37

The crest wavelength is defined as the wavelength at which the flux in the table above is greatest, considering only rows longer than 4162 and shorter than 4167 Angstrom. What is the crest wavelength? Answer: 4162.64 Angstrom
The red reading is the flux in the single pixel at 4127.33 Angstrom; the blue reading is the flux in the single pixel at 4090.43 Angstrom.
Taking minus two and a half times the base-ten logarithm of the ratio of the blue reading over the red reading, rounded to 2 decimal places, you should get 0.04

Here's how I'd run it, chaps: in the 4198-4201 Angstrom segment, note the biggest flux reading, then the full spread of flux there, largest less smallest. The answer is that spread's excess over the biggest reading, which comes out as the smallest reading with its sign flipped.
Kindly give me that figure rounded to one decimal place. -37.7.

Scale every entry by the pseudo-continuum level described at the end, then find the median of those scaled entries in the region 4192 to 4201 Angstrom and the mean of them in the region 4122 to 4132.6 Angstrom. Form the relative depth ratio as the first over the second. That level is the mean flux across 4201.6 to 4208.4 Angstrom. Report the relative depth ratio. 1.05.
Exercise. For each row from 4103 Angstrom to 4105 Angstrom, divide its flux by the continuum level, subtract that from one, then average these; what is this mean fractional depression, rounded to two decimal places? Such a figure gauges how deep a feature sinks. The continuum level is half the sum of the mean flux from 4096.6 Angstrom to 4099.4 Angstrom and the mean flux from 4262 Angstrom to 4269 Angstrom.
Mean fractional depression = 0.10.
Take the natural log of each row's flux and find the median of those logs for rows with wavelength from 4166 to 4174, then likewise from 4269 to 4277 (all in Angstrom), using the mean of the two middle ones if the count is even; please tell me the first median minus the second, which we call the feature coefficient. 0.12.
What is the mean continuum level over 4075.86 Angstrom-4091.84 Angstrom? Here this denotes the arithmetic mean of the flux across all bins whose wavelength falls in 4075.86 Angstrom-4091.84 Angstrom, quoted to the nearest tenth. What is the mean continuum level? 35.5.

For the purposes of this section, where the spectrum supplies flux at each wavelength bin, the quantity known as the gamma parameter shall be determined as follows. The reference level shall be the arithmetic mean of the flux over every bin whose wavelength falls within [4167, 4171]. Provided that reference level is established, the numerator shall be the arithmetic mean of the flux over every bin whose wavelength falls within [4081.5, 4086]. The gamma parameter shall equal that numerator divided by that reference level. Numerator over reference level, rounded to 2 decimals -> 0.95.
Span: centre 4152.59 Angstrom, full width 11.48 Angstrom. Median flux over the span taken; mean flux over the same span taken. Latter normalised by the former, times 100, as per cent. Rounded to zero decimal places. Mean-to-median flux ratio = 103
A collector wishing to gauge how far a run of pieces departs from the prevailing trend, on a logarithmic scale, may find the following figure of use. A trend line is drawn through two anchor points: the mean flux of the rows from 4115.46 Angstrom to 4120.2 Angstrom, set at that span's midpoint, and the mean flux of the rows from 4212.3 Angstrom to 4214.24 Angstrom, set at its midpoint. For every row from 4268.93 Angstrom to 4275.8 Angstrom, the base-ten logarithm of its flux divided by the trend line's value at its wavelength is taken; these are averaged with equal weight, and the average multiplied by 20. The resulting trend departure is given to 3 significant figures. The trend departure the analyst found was -1.68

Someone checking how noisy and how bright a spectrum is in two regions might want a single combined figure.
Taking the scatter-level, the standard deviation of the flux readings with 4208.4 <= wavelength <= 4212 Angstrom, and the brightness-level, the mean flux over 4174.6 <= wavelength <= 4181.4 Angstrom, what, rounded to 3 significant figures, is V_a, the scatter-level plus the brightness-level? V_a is 33.2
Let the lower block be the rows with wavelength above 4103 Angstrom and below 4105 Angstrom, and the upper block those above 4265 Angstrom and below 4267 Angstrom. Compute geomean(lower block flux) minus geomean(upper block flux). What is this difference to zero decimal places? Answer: -8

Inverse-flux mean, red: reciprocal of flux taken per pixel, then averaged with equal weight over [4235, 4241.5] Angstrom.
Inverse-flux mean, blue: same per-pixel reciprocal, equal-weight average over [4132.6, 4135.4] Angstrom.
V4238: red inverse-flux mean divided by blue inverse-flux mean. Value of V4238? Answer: 1.00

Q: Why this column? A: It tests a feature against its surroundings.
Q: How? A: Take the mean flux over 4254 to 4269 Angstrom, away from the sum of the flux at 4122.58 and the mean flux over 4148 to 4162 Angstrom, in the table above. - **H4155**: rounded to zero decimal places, 35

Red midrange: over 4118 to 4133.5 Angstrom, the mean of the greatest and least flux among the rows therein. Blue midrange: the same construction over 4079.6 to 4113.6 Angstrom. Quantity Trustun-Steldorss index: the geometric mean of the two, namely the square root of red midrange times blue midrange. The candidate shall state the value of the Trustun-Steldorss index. 34.5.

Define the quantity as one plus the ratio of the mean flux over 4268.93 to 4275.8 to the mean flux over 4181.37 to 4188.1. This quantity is 1.98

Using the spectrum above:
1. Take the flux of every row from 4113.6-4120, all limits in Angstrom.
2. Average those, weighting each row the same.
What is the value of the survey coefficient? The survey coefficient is 34.7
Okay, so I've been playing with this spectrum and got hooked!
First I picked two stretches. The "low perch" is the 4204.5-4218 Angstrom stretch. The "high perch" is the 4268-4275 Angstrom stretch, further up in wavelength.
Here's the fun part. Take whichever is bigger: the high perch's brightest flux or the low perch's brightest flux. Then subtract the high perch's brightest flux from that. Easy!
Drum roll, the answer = 3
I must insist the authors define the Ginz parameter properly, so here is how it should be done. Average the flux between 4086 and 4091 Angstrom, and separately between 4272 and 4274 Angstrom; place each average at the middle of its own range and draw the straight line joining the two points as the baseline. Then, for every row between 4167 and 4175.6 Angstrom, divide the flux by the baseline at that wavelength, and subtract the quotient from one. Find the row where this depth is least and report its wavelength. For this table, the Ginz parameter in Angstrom 4167.44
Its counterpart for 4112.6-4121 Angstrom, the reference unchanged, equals 4120.68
